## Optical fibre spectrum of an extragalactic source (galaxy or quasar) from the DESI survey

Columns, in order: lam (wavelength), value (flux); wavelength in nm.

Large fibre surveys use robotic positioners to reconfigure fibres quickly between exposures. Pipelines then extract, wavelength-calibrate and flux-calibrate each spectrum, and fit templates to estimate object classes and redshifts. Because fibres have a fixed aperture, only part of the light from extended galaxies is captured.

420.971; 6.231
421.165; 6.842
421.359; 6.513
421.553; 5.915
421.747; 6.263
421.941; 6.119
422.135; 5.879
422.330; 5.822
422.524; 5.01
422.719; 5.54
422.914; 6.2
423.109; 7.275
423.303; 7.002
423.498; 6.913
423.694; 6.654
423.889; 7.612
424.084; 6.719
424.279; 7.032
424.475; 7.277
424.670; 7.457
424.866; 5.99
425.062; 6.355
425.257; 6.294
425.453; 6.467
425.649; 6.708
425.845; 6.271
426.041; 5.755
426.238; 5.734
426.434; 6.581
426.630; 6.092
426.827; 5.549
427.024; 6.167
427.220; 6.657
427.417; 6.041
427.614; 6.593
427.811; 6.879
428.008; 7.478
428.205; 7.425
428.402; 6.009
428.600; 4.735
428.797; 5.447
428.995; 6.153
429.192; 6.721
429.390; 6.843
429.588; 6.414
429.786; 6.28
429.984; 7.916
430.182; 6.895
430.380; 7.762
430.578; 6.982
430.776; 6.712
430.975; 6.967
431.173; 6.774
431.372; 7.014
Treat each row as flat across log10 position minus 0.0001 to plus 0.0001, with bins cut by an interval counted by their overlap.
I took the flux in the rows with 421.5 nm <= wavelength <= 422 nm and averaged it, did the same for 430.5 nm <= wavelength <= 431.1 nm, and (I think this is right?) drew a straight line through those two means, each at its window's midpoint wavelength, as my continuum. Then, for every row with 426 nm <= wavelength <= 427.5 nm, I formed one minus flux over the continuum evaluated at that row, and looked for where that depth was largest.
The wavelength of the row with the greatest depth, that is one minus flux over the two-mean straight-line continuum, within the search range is 426.827 nm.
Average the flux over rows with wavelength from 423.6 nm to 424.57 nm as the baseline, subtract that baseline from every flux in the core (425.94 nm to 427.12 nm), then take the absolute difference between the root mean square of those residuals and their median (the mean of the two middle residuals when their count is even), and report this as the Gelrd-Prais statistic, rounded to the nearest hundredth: 2.27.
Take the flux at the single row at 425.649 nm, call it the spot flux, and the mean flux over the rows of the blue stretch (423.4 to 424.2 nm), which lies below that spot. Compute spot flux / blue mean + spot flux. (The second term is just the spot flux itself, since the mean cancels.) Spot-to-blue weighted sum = 7.67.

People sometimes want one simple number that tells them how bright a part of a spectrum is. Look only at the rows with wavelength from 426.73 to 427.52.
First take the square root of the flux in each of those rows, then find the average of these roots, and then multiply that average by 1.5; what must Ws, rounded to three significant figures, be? 3.70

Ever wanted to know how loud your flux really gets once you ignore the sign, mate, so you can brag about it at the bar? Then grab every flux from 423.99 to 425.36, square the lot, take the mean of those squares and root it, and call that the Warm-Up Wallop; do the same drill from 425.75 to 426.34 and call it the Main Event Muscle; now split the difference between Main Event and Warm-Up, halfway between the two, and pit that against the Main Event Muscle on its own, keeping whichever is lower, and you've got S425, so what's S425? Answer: 5.9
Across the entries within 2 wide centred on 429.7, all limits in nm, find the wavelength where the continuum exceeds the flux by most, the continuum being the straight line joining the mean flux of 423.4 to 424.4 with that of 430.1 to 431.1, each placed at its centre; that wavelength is 428.797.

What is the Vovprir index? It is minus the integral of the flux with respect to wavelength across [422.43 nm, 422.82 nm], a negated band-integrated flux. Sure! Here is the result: -2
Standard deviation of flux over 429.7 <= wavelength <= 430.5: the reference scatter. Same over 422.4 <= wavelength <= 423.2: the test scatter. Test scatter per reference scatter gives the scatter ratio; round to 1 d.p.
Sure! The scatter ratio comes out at 1.3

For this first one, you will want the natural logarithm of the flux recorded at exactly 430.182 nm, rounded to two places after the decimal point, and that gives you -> 1.93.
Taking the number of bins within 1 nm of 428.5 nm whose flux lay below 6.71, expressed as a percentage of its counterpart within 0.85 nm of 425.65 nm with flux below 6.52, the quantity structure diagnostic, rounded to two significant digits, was 71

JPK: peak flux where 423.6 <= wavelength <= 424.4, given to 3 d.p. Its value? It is 7.612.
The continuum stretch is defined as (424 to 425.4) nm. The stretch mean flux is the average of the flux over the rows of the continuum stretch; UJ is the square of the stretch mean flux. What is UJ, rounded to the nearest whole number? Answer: 45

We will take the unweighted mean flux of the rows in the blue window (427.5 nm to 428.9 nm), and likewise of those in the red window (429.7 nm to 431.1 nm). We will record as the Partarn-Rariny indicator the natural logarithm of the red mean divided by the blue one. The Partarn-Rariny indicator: 0.11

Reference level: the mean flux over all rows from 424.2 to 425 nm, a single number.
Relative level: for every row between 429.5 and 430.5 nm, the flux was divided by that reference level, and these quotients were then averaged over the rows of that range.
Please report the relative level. 1.02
